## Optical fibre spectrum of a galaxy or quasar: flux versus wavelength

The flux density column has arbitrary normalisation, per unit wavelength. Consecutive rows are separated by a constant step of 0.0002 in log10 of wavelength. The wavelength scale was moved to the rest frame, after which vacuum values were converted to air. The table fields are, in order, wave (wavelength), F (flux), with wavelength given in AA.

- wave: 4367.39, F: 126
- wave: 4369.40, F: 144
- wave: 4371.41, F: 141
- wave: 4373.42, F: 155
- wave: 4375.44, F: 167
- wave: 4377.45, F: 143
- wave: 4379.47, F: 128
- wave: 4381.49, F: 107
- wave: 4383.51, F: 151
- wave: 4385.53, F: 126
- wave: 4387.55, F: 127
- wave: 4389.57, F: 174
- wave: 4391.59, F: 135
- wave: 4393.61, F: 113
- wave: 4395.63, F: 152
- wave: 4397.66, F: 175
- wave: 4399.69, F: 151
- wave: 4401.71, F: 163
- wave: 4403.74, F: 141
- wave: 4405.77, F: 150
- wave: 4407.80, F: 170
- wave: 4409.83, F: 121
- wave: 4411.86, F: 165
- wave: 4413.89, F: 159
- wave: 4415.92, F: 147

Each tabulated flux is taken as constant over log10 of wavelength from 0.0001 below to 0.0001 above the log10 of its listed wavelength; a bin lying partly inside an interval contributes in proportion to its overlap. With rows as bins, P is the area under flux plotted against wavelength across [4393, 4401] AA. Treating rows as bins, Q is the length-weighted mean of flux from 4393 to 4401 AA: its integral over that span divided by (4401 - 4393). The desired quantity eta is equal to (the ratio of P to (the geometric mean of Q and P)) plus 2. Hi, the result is 4.83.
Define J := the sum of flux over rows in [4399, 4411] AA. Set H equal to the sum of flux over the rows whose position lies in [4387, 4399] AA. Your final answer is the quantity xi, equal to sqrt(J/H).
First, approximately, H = 876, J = 896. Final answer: 1.01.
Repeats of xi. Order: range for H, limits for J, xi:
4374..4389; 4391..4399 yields 0.78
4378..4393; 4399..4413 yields 1.06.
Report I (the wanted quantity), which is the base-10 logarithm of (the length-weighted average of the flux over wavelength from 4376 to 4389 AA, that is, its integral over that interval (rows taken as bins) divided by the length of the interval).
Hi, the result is 2.124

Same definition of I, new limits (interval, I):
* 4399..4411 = 2.175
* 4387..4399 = 2.167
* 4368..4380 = 2.166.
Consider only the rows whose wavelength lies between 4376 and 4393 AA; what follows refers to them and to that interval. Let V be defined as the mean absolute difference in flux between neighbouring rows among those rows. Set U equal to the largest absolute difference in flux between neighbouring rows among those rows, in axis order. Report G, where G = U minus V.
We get 20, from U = 47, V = 27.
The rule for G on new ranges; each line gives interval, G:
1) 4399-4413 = 23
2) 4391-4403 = 15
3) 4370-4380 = 8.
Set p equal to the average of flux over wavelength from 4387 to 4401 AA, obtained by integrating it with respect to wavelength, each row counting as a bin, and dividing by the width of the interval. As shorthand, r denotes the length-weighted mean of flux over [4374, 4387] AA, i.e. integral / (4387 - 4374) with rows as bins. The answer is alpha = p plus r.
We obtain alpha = 285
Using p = 148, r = 137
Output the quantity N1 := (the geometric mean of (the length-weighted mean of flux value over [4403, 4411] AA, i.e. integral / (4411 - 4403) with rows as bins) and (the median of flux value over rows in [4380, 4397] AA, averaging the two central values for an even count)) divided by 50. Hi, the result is 2.77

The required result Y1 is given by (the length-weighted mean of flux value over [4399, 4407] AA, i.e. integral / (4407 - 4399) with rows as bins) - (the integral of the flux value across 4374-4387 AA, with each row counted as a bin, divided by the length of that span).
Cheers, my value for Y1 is 15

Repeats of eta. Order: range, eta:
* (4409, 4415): 4.45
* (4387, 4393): 4.45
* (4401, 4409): 4.83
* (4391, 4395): 4.00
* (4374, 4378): 4.00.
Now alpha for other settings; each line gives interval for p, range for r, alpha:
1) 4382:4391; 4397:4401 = 304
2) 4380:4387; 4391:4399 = 272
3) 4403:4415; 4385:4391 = 294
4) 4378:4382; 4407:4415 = 275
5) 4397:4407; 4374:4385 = 295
